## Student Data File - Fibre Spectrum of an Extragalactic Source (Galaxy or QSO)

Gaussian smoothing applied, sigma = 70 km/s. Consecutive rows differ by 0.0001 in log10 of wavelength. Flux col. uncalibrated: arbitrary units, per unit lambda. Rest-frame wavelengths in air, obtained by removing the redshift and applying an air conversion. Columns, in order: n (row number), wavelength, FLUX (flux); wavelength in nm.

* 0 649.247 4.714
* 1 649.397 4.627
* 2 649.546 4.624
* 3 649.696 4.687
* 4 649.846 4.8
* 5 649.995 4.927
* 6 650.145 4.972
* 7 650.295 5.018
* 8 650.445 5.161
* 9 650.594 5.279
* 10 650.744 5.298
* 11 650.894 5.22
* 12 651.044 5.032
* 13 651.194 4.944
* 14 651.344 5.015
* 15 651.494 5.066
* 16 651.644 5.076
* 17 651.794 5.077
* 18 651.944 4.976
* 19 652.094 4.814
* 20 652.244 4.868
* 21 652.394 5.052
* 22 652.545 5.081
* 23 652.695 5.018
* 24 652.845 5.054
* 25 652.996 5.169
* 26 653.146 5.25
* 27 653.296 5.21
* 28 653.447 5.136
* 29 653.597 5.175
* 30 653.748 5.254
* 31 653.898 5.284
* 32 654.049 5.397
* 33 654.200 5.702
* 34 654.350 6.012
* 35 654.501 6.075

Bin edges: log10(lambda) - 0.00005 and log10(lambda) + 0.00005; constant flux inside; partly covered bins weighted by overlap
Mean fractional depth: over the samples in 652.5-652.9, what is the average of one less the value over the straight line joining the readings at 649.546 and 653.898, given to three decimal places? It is 0.010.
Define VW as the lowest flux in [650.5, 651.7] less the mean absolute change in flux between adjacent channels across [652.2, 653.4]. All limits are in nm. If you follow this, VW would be 4.87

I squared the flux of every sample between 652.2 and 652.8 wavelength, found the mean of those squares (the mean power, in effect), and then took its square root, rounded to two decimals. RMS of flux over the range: 5.01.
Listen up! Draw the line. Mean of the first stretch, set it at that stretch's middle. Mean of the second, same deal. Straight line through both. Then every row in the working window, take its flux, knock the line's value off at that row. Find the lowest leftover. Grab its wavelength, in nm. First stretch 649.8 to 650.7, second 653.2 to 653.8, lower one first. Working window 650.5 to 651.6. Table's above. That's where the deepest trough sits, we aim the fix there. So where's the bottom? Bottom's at 651.194 nm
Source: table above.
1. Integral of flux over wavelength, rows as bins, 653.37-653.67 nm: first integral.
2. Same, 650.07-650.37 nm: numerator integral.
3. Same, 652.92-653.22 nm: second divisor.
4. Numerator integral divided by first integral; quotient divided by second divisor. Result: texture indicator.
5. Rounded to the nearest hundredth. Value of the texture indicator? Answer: 0.62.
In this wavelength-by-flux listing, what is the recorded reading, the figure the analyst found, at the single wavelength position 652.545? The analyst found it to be 5.081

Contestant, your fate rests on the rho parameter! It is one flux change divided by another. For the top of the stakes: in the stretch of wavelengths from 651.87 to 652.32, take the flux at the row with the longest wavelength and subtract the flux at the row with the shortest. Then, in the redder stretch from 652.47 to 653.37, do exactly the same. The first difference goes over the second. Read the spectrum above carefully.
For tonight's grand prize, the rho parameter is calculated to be -0.8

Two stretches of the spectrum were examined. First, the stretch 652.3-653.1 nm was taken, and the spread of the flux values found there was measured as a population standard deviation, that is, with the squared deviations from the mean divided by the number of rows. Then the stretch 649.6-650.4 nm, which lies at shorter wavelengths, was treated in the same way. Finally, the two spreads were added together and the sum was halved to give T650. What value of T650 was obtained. 0.086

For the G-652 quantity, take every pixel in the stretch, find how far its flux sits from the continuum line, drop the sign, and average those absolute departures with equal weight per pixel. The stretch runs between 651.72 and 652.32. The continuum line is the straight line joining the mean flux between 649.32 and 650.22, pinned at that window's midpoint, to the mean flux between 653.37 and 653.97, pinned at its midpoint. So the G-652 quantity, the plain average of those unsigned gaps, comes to 0.13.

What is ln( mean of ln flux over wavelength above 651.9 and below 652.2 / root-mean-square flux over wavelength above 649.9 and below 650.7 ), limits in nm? -1.16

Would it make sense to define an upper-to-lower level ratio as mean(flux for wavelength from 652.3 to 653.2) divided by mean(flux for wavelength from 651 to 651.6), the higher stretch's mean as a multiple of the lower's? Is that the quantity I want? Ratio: 1.02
